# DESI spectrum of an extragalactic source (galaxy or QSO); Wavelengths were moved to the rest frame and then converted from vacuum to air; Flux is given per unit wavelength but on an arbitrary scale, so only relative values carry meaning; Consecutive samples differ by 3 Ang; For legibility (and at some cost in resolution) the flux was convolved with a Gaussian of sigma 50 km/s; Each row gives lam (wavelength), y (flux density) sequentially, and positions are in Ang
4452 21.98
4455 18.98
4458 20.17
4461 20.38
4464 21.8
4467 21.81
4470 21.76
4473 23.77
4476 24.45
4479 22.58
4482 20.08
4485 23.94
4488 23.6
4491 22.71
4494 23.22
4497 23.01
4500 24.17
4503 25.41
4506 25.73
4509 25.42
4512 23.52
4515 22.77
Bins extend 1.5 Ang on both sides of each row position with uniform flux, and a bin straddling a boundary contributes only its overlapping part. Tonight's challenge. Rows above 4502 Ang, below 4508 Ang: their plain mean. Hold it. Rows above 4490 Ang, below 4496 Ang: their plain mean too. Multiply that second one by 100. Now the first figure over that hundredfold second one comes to 0.0111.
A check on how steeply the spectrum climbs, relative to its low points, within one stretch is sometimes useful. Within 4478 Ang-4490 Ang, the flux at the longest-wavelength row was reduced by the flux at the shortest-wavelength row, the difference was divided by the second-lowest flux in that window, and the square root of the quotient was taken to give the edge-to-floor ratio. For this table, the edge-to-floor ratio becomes 0.21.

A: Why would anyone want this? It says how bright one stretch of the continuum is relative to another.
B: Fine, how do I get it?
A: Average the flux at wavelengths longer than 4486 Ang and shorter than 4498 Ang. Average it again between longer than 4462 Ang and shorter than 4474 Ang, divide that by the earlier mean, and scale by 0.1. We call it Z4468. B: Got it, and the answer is 0.096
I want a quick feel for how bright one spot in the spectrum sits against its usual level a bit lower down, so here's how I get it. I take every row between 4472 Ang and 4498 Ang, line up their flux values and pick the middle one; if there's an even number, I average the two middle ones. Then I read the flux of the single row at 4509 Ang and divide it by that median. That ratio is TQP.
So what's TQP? 1.09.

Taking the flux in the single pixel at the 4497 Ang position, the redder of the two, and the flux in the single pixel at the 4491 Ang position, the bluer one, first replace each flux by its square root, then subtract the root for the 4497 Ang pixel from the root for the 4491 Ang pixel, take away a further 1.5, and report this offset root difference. -1.5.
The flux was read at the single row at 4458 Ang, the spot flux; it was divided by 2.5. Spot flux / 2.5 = 8.1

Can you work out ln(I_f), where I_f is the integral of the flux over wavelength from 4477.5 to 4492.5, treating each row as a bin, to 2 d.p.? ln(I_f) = 5.83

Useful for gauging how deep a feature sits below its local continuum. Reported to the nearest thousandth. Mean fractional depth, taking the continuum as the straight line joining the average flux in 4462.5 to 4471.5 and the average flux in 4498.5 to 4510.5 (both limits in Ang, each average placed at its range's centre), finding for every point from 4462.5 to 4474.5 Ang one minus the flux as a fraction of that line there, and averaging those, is -0.016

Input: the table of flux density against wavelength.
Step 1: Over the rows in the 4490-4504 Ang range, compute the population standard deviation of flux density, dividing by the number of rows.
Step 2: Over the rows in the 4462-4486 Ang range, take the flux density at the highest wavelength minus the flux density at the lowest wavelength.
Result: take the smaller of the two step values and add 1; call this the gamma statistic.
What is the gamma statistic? 2.0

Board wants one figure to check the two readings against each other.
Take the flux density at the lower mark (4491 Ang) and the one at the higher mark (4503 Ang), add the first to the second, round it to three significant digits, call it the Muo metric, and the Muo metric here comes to 48.1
